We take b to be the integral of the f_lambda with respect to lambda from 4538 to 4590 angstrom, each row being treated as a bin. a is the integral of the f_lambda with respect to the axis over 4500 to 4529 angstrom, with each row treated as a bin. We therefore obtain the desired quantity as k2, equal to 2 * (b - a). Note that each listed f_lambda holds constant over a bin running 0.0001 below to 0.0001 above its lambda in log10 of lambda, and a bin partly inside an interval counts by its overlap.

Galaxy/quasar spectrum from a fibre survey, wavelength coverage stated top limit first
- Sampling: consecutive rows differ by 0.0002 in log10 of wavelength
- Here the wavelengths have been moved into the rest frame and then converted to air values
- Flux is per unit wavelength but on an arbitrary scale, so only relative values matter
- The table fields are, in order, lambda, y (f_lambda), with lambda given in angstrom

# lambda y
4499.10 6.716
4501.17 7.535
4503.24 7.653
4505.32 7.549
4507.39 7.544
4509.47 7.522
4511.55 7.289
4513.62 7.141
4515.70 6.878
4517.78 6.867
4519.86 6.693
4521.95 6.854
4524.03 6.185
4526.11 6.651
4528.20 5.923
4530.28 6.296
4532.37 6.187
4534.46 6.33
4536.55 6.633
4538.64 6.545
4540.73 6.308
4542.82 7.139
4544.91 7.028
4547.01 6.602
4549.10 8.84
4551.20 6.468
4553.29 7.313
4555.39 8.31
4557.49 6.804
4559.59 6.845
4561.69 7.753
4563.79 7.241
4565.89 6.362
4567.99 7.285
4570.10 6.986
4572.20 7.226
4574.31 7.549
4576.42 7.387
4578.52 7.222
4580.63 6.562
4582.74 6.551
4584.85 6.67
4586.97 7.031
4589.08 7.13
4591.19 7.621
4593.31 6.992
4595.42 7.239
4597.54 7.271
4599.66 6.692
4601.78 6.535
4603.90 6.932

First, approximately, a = 204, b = 369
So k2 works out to 330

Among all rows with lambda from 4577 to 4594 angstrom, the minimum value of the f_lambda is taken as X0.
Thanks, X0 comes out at 6.551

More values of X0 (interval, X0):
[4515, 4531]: 5.923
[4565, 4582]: 6.362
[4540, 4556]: 6.308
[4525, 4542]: 5.923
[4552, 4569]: 6.362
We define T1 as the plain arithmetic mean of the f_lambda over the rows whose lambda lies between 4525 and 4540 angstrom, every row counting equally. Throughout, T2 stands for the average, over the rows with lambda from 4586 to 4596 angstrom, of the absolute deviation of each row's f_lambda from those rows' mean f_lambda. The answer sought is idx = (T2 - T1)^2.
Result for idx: 38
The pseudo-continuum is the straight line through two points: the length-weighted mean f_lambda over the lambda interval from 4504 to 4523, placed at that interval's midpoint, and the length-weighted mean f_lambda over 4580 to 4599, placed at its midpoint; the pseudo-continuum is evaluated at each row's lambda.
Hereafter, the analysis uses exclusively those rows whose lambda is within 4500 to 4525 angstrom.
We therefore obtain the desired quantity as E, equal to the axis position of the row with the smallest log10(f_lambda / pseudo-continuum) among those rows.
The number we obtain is 4524.03 angstrom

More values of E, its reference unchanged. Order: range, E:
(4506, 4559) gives 4528.20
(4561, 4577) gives 4565.89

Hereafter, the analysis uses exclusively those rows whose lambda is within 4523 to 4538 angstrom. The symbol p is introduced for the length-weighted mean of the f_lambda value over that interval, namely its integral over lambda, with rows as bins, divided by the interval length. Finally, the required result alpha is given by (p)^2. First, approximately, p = 6.3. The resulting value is 40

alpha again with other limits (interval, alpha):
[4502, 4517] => 54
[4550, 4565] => 53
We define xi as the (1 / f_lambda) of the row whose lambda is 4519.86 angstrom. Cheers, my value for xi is 0.149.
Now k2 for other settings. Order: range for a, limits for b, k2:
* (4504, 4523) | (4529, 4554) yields 68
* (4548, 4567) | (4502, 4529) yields 99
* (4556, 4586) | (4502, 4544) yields 149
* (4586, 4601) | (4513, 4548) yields 248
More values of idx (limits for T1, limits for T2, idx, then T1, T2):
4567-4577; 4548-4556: 42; 7.29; 0.84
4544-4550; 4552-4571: 50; 7.49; 0.41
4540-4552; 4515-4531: 46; 7.06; 0.31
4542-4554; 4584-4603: 49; 7.23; 0.26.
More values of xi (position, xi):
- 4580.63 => 0.152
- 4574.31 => 0.132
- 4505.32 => 0.132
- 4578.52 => 0.138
